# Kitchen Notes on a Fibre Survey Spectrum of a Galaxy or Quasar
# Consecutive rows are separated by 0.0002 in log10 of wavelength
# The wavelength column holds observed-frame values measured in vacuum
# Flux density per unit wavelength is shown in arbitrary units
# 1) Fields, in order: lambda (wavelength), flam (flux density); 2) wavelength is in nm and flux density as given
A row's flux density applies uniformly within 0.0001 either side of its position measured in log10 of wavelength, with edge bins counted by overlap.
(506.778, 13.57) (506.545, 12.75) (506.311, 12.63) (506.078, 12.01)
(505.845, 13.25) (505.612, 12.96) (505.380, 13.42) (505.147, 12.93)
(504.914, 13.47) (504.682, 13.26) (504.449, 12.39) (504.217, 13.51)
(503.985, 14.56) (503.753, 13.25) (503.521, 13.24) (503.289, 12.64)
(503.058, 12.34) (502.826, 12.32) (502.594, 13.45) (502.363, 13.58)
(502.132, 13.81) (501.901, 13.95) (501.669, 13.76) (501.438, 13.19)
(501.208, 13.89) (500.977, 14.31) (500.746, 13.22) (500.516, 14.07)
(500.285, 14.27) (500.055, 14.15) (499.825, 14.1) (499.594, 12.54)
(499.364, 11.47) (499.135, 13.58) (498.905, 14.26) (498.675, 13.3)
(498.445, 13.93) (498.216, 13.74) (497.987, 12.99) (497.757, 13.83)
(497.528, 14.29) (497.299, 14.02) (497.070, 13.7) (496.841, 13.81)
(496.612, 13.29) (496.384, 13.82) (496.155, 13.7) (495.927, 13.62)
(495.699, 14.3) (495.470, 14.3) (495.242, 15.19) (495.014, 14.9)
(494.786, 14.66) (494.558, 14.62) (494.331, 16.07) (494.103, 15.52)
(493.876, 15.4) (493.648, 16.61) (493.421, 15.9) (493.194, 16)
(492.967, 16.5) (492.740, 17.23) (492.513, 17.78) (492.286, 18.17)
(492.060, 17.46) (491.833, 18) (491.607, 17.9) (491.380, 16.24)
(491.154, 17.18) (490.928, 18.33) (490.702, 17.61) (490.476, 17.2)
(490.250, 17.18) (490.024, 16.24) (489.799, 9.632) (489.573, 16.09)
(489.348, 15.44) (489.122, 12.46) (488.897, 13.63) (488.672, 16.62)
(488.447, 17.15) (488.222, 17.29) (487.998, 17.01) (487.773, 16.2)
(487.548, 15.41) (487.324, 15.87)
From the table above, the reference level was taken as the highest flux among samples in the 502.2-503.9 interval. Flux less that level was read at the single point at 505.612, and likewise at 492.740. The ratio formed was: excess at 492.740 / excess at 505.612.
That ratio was -5.9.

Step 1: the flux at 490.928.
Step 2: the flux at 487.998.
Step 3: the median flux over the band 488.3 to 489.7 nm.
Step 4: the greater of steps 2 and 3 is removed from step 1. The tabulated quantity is 1.3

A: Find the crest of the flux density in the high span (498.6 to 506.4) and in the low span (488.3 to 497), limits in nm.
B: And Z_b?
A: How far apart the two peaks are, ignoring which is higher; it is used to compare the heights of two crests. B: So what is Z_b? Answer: 3.8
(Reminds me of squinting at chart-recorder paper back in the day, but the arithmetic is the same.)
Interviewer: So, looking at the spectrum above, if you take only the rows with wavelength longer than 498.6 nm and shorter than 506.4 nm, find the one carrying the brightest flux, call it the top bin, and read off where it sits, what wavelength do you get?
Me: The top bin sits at 503.985 nm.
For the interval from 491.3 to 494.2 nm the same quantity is 492.286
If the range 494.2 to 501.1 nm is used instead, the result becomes 494.331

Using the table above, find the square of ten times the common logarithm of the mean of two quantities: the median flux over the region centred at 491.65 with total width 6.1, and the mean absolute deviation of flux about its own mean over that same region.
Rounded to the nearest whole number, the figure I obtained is 90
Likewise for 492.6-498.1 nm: 79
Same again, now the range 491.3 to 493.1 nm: 92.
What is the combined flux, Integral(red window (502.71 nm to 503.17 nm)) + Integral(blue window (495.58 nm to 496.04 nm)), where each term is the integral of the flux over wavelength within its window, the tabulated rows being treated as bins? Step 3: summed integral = 12.1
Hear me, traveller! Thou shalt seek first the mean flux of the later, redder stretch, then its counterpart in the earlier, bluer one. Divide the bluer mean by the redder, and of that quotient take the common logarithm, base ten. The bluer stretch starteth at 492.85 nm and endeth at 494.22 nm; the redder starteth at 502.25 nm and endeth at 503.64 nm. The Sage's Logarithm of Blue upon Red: 0.09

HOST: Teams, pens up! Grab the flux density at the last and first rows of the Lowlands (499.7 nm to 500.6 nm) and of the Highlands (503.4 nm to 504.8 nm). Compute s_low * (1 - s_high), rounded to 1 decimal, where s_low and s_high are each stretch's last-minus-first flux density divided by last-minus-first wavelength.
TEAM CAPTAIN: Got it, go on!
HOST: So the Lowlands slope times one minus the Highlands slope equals 0.0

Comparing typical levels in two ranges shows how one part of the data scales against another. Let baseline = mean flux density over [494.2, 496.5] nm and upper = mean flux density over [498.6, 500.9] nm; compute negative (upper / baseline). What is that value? -0.930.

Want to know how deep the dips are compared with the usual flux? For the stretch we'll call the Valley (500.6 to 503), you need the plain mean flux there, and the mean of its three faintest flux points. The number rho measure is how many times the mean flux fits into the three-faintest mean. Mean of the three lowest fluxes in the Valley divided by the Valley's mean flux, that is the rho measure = 0.95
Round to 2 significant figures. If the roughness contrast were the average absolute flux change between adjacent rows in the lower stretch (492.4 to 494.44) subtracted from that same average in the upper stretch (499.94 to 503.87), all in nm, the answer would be -0.14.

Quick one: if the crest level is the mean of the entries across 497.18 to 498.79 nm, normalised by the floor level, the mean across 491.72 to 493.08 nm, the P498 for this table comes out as 0.78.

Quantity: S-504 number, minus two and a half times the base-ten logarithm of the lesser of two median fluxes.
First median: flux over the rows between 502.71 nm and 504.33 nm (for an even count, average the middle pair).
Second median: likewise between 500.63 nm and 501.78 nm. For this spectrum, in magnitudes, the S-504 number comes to -2.80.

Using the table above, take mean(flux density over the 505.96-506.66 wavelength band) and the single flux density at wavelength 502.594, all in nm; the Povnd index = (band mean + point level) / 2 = 13.0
